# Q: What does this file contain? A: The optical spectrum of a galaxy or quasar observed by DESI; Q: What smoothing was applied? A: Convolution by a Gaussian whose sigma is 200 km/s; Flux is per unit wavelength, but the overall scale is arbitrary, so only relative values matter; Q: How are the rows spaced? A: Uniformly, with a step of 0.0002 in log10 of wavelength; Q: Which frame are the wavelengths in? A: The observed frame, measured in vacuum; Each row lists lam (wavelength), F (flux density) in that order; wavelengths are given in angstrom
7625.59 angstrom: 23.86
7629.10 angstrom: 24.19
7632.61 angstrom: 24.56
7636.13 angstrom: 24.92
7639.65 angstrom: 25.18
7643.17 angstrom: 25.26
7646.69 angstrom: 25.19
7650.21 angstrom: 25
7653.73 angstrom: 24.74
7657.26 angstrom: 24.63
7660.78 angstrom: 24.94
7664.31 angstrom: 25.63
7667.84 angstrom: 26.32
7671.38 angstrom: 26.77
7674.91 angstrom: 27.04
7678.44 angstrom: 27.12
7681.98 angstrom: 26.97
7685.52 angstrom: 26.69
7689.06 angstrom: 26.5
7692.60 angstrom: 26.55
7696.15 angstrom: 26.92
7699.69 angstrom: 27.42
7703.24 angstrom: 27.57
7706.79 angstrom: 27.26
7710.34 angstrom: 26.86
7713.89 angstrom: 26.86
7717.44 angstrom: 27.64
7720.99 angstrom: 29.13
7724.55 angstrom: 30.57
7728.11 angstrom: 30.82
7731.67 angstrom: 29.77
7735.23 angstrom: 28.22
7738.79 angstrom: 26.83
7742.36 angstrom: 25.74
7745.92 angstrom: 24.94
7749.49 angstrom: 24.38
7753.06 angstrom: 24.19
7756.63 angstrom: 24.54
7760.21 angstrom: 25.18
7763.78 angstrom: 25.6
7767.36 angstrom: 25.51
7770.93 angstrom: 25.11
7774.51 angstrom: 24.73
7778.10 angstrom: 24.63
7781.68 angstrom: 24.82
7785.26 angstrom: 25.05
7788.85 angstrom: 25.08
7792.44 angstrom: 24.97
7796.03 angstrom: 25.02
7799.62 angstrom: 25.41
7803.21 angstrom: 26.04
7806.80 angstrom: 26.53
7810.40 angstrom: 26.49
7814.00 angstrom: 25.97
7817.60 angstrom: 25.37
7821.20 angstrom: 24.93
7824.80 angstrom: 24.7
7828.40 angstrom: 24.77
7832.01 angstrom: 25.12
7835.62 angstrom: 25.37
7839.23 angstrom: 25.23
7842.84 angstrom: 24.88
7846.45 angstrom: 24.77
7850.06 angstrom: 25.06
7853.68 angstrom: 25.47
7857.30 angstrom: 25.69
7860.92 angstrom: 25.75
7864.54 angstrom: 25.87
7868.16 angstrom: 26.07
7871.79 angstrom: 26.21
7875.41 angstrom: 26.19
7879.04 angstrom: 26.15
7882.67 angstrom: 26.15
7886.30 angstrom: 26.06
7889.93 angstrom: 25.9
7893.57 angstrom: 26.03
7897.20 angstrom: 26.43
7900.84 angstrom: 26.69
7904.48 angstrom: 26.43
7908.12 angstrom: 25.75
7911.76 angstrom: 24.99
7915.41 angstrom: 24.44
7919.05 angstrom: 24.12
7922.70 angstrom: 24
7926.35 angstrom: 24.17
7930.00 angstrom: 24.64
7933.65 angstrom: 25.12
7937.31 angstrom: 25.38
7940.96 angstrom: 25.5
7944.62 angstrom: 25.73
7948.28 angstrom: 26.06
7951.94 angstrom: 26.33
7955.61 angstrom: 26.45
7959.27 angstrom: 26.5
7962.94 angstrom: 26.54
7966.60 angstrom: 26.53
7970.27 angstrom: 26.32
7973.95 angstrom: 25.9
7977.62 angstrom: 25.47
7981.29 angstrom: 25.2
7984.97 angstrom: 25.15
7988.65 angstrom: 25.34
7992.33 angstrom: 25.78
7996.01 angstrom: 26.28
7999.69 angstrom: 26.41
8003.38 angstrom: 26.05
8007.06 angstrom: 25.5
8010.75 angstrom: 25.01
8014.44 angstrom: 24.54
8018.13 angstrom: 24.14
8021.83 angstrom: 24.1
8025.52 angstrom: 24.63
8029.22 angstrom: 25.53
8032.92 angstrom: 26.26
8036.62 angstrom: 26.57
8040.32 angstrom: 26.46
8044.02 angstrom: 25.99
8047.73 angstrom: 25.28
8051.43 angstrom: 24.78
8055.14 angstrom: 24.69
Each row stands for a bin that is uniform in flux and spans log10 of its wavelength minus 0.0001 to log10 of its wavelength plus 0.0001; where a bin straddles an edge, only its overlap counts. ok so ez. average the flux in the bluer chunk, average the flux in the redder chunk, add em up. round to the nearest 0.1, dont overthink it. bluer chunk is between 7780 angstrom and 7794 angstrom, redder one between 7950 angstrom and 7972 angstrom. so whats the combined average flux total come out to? 51.4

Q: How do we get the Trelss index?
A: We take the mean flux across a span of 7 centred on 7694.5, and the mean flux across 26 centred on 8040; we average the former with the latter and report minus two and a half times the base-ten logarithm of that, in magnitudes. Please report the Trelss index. -3.55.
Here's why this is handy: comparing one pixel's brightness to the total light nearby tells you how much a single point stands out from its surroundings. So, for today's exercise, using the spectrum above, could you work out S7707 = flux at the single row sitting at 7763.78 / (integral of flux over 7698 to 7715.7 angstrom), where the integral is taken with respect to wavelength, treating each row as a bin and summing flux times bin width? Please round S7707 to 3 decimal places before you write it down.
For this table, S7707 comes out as 0.053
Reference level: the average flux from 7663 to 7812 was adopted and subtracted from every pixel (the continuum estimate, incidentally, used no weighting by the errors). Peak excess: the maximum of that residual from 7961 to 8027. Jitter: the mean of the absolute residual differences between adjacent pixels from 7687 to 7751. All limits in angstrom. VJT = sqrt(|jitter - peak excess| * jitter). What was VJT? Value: 0.65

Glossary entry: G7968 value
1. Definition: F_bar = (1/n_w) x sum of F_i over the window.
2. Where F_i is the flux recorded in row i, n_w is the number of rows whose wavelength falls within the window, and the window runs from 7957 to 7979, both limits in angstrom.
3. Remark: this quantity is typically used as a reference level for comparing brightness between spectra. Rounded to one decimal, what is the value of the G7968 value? 26.2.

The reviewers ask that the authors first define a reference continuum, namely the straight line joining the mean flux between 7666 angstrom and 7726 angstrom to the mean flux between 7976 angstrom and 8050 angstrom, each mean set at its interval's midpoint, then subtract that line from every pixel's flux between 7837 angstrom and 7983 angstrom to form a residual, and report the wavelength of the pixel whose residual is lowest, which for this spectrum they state 7922.70 angstrom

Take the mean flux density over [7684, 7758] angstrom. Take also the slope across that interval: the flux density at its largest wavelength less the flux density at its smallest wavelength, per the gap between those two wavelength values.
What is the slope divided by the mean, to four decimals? -0.0011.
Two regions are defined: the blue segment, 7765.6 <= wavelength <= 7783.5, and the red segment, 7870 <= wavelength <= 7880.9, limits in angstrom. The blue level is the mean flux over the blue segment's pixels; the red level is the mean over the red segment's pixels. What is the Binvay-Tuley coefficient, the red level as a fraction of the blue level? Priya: 1.05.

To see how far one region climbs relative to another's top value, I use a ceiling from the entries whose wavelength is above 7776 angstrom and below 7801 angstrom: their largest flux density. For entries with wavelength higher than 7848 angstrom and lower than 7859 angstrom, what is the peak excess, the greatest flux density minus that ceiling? 0.3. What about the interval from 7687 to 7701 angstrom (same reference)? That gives 2.0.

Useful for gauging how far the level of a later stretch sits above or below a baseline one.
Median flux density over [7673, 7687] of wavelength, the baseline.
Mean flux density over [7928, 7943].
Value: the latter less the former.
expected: -1.8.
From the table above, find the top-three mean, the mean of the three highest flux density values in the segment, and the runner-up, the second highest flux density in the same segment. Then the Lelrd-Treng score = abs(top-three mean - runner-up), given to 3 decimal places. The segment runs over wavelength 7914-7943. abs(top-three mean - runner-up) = 0.047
